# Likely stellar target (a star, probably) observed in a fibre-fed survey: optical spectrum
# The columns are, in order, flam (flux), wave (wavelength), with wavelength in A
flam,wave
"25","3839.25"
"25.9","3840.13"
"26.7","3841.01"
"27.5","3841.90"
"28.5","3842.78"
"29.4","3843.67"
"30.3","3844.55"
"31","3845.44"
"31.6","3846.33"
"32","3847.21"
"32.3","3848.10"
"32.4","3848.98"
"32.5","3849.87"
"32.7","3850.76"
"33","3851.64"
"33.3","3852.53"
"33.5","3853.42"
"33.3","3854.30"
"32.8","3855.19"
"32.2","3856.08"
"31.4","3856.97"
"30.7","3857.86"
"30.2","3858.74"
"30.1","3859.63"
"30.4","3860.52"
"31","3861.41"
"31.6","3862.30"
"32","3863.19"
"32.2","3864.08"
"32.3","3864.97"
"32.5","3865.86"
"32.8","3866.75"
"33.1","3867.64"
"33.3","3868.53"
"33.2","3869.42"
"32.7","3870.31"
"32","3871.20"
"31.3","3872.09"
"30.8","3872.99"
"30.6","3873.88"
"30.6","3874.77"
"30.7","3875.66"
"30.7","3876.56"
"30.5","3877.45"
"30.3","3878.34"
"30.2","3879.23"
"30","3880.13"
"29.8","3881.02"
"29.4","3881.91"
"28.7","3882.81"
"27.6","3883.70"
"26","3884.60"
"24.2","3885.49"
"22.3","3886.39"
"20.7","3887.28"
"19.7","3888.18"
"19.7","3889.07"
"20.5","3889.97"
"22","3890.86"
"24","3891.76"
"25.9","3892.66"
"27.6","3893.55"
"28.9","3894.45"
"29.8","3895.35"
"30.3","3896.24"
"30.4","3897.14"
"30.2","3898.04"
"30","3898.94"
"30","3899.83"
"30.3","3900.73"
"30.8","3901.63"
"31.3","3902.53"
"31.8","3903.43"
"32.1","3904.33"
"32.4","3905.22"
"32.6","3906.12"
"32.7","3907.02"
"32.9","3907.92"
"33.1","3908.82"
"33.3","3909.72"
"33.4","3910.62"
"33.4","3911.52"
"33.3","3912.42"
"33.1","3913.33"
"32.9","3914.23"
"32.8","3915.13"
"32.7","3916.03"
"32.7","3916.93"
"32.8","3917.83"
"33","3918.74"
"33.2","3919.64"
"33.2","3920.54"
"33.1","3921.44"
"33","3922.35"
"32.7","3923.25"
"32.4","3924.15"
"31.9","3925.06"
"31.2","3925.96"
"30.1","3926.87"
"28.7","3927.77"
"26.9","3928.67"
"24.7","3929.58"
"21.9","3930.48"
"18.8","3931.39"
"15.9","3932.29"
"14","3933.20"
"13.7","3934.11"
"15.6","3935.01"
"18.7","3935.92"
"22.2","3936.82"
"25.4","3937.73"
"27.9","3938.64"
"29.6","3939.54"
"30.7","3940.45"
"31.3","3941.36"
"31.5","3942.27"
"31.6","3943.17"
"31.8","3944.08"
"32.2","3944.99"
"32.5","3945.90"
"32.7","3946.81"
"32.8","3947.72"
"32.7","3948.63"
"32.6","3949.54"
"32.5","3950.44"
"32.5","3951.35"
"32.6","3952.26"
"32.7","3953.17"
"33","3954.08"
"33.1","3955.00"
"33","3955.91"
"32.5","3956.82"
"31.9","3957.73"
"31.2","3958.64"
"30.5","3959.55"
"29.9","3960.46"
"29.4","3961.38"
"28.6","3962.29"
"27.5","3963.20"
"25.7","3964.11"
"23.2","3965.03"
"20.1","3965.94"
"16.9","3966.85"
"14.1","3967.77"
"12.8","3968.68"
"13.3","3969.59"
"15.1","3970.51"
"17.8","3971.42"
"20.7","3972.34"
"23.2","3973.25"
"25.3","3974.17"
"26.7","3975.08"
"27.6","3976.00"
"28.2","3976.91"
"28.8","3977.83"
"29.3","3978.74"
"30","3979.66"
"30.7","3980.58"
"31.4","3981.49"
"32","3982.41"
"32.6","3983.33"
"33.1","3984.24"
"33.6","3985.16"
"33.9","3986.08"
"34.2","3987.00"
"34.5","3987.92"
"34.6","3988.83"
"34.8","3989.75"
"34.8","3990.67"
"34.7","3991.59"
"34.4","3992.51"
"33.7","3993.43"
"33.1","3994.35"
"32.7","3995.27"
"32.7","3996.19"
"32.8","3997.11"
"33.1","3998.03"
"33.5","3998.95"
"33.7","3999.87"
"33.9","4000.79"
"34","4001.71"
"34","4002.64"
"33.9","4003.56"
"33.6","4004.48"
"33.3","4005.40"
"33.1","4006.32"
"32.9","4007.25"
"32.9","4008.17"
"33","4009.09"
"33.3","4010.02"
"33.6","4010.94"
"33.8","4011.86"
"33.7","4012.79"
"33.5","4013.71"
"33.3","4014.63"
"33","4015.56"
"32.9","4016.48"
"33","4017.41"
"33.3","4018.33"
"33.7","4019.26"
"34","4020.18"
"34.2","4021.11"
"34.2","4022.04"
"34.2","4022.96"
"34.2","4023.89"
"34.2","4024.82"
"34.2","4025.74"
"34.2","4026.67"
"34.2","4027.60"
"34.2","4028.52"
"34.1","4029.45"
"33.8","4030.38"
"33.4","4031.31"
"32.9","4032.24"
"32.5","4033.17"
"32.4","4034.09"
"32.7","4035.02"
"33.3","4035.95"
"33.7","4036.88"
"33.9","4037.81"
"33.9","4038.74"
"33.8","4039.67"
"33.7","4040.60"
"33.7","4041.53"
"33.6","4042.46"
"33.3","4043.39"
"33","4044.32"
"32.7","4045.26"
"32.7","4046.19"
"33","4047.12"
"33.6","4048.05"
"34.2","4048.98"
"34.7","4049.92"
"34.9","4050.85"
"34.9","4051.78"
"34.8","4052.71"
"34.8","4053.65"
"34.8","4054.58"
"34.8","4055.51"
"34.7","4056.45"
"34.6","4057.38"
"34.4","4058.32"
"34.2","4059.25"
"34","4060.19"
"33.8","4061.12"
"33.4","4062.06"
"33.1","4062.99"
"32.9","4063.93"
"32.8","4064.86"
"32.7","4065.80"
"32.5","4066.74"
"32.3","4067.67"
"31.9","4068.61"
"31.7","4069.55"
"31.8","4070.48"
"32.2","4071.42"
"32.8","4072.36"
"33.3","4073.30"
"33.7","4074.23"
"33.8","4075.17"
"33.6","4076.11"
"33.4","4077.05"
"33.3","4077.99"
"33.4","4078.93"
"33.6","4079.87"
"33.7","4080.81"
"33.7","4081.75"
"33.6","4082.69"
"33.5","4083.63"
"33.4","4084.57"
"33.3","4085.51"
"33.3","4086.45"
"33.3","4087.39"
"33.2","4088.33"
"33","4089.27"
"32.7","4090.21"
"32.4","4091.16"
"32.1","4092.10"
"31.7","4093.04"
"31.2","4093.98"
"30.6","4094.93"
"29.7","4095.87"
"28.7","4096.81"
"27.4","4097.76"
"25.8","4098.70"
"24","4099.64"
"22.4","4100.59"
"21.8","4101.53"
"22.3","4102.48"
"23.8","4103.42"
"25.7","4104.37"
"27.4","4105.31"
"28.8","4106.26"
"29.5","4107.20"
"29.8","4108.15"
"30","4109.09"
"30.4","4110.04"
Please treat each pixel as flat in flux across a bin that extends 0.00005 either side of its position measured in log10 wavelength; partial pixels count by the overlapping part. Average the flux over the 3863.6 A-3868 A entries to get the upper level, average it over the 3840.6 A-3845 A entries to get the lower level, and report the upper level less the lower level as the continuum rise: 4.1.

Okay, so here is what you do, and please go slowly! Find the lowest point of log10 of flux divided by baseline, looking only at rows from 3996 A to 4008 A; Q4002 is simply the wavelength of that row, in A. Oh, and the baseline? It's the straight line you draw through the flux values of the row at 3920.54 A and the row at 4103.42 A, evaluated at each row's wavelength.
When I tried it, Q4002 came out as 3996.19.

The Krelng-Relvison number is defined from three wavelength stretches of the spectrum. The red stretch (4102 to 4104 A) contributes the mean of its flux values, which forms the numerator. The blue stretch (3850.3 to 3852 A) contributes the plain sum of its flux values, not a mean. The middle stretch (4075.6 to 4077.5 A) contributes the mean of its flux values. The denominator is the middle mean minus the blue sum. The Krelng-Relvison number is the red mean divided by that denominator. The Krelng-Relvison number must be -0.72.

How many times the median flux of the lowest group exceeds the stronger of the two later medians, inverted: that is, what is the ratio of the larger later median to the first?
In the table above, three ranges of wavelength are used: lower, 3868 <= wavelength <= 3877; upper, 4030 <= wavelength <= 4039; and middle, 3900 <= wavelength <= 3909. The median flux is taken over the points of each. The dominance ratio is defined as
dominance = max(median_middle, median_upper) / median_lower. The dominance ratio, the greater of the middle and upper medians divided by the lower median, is 1.07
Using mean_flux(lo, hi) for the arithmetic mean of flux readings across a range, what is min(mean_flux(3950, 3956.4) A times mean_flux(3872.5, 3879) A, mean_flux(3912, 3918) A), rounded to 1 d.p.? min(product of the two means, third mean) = 32.9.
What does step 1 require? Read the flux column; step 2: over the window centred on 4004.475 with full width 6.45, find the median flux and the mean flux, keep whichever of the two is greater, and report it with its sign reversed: -33.6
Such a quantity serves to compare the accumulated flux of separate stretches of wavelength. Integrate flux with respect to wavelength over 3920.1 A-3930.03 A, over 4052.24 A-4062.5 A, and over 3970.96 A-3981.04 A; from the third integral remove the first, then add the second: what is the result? 312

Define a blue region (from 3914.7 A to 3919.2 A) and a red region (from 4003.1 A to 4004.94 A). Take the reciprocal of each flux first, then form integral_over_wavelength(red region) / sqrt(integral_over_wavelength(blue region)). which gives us 0.15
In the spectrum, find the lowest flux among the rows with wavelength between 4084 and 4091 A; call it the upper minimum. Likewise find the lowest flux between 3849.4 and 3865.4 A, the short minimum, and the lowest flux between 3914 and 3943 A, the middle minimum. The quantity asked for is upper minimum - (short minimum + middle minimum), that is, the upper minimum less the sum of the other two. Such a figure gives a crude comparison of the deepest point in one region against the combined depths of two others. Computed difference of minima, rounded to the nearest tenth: -11.1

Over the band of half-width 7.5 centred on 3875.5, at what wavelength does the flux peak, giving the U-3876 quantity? 3868.53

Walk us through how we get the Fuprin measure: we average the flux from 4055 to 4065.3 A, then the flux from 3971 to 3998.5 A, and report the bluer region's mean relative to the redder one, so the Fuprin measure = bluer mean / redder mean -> 0.91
